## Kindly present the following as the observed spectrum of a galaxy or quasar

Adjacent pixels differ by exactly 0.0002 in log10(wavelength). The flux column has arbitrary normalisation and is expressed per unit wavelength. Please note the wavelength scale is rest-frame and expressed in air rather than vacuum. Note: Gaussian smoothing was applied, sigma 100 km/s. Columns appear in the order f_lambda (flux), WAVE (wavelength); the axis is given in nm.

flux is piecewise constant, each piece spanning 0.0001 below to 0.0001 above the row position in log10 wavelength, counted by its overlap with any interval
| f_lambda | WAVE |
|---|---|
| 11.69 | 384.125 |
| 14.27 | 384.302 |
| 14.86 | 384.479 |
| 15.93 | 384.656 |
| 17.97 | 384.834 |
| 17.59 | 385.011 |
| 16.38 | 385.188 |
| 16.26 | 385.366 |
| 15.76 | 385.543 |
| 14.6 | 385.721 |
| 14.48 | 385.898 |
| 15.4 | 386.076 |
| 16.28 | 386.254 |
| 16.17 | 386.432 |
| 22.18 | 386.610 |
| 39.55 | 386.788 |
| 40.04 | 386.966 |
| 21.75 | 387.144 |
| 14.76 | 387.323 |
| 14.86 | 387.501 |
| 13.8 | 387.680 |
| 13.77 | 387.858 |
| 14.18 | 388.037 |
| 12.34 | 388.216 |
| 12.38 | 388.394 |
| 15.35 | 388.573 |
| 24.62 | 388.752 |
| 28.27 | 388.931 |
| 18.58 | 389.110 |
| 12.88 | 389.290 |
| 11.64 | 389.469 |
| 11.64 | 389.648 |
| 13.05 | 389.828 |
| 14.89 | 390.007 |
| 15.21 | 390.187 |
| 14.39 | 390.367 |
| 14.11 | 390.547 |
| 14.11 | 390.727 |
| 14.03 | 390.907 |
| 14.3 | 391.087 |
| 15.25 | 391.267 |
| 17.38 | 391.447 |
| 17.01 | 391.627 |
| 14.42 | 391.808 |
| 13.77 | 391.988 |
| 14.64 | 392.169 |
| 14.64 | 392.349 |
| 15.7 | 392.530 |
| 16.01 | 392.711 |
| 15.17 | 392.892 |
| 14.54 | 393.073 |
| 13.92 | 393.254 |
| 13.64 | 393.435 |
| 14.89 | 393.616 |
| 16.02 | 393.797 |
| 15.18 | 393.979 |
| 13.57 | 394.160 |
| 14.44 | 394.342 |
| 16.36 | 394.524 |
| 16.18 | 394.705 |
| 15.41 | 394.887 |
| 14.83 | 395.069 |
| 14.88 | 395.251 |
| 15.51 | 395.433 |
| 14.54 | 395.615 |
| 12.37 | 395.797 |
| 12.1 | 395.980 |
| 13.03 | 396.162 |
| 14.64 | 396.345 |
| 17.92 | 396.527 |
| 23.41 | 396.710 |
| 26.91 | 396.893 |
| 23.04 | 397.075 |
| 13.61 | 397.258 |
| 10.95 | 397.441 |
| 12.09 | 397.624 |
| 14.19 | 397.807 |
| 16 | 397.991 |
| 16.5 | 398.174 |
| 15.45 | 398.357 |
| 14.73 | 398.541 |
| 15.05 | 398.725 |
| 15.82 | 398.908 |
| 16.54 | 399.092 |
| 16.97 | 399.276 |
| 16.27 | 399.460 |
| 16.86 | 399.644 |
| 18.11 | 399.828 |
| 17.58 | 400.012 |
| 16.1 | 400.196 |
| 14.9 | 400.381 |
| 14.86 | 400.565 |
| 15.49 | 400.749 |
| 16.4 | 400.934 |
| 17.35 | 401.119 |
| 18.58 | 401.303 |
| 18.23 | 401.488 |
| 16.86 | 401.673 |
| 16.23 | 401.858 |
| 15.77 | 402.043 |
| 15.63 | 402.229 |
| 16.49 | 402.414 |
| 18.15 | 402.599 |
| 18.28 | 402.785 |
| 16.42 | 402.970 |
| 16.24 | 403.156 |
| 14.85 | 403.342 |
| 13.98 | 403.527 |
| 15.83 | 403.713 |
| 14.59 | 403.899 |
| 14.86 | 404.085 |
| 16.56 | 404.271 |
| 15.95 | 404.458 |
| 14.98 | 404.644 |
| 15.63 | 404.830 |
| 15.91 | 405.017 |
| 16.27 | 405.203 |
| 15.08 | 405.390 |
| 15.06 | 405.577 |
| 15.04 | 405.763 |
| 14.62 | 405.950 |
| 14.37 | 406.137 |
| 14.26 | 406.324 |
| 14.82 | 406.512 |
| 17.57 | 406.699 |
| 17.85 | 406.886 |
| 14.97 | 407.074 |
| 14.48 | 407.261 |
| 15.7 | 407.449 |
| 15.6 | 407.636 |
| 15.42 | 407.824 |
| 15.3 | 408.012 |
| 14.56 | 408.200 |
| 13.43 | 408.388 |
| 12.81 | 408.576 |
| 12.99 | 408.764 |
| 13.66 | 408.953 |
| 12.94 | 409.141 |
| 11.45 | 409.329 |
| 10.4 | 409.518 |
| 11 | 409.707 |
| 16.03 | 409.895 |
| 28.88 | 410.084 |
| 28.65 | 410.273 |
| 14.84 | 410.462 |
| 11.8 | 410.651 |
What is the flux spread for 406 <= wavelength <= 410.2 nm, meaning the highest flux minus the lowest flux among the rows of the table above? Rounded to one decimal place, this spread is 18.5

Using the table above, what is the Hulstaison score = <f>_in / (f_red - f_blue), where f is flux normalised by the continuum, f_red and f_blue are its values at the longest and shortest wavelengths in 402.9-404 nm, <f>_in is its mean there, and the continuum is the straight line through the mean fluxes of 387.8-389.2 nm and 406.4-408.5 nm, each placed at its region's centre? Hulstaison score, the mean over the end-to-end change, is -9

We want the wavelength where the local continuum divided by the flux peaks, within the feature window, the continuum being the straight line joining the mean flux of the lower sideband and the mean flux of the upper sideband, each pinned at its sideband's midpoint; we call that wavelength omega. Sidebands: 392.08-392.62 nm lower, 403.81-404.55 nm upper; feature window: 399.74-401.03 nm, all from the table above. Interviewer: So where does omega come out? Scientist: 400.565 nm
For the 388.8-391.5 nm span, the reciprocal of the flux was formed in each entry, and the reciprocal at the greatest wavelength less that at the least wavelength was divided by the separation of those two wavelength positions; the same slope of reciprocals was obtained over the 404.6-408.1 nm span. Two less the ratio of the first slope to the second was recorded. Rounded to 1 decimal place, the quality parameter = 23.3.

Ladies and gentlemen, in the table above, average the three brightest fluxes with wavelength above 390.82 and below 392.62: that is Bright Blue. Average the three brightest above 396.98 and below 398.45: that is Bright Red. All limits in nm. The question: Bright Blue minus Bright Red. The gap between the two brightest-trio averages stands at -2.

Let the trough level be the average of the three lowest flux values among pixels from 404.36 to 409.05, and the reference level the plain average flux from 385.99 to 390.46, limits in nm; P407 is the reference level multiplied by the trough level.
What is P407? 234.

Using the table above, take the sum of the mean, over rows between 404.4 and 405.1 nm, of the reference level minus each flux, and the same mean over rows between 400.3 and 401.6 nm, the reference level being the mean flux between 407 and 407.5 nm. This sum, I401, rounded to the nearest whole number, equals -2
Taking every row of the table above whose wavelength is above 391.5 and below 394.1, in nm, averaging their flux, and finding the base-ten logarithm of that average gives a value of 1.18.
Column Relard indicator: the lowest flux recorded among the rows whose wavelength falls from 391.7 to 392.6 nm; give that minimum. 13.77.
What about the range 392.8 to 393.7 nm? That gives 13.64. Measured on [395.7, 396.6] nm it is 12.1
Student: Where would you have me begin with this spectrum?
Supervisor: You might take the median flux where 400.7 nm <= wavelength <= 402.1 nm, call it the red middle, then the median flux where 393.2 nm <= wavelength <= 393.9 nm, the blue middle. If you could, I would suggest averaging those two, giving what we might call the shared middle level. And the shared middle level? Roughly 15.5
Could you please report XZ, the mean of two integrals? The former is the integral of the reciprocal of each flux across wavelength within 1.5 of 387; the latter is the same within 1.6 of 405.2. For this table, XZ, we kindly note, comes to 0.196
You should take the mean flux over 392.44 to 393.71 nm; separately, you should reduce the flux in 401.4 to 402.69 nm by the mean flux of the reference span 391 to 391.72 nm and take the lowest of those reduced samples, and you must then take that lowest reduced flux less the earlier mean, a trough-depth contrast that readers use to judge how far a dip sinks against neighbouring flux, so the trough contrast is -15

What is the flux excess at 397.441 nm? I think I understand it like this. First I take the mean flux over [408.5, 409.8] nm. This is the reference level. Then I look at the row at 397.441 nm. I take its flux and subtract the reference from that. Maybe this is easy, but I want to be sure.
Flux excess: -1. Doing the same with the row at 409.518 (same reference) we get -2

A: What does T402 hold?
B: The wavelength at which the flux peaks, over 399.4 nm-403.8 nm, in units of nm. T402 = 401.303 nm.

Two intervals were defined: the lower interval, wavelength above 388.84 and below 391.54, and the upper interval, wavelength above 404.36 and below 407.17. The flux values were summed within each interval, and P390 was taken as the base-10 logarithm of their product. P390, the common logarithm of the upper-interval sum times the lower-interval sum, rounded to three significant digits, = 4.73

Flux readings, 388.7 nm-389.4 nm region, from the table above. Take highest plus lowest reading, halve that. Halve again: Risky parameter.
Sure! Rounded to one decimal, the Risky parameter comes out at 10.3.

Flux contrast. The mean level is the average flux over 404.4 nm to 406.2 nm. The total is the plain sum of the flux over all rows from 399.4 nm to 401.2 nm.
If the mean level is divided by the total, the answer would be 0.093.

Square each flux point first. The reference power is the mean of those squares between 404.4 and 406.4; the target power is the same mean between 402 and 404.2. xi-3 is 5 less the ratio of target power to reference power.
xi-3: 3.9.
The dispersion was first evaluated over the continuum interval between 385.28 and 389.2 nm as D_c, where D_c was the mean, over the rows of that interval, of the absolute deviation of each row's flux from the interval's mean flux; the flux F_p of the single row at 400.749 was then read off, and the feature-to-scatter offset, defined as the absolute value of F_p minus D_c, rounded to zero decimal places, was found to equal 10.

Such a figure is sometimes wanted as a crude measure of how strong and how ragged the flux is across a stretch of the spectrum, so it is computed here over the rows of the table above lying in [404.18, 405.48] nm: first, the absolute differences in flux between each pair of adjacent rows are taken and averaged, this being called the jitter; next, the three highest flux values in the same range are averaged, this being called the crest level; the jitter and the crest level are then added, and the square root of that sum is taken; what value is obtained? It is 4.12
